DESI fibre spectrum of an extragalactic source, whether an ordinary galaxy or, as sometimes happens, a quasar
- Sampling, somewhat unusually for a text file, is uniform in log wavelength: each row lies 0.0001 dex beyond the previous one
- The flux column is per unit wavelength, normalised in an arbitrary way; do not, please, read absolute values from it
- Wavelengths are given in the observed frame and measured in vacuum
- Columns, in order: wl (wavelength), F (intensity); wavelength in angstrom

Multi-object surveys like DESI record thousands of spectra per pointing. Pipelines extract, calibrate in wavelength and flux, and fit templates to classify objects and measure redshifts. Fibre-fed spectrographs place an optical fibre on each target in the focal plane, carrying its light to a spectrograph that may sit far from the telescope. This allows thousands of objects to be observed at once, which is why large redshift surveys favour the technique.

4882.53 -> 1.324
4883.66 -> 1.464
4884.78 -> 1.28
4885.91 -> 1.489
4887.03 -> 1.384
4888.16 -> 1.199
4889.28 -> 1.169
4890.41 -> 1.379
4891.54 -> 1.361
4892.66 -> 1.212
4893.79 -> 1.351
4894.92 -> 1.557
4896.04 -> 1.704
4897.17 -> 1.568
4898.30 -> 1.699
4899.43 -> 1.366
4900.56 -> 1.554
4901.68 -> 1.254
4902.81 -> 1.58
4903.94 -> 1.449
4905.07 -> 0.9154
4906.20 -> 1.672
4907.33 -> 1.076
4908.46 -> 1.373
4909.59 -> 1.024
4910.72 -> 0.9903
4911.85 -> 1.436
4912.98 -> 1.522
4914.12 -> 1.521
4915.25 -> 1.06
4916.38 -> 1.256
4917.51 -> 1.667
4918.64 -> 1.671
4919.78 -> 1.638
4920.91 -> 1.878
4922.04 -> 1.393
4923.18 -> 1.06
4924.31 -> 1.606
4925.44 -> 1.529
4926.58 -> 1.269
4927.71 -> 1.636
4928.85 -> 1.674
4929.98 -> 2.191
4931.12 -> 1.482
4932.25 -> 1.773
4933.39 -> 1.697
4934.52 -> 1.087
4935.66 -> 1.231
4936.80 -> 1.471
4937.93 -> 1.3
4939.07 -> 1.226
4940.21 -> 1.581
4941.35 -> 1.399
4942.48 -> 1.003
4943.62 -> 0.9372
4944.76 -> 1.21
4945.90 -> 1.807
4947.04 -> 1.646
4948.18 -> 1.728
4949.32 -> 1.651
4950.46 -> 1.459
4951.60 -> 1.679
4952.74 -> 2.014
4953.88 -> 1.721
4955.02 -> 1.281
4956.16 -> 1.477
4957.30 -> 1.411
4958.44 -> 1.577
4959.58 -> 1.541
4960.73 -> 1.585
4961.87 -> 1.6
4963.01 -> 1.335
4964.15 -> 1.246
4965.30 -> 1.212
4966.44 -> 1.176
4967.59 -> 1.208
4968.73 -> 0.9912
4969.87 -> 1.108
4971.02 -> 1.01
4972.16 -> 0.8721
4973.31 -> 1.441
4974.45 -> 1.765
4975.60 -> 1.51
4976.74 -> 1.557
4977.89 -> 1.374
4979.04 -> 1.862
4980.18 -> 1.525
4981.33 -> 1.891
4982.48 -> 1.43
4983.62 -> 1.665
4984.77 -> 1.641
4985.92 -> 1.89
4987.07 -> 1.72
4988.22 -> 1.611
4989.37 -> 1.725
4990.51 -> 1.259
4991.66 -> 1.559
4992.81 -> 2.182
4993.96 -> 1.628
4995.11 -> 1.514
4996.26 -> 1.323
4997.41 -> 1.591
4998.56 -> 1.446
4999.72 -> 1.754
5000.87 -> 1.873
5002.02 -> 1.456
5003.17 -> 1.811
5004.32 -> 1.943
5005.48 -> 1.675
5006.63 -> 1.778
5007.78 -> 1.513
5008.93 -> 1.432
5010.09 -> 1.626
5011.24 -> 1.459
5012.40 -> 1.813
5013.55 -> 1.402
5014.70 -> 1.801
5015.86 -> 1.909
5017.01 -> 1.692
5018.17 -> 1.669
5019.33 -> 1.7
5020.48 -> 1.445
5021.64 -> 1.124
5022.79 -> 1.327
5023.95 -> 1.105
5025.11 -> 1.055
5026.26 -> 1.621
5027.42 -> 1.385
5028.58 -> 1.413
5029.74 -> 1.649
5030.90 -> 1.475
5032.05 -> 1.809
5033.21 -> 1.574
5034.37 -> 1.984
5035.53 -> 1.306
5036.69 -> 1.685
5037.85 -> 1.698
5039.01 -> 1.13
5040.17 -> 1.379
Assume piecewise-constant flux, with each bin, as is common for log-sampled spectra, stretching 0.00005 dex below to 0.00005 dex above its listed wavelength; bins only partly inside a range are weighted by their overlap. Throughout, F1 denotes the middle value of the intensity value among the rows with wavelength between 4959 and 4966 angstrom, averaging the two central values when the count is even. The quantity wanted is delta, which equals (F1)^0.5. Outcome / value 1.20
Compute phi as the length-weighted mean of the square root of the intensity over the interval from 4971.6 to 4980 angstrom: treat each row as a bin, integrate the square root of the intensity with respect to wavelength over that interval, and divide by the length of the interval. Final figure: 1.21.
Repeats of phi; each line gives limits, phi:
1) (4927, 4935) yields 1.28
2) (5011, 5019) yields 1.30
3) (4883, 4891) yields 1.15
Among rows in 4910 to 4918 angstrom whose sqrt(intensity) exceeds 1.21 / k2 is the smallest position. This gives 4912.98 angstrom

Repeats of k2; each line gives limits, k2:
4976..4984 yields 4976.74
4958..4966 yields 4958.44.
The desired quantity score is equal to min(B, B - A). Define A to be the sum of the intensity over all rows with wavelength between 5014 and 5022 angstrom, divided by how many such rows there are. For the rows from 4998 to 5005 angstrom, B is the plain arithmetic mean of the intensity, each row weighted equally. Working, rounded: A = 1.62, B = 1.7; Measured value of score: 0.09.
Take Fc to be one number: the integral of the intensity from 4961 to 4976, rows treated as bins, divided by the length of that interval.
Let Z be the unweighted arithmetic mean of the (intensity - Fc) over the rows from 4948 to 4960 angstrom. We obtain 0.32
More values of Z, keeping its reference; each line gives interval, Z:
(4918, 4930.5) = 0.32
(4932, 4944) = 0.07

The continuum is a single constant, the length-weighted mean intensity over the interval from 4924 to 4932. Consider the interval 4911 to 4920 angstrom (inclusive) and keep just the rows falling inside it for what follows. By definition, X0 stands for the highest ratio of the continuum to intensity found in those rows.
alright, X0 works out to 1.5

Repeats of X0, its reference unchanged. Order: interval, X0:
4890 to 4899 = 1.3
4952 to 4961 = 1.3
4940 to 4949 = 1.7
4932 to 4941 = 1.5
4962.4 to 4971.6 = 1.6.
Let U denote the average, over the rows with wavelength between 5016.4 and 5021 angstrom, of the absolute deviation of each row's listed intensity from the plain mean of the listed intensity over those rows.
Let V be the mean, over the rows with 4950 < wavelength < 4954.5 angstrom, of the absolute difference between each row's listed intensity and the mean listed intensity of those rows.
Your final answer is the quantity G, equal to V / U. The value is 1.6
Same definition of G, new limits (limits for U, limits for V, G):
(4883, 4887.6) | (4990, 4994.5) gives 3.6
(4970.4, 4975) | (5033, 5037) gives 0.6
